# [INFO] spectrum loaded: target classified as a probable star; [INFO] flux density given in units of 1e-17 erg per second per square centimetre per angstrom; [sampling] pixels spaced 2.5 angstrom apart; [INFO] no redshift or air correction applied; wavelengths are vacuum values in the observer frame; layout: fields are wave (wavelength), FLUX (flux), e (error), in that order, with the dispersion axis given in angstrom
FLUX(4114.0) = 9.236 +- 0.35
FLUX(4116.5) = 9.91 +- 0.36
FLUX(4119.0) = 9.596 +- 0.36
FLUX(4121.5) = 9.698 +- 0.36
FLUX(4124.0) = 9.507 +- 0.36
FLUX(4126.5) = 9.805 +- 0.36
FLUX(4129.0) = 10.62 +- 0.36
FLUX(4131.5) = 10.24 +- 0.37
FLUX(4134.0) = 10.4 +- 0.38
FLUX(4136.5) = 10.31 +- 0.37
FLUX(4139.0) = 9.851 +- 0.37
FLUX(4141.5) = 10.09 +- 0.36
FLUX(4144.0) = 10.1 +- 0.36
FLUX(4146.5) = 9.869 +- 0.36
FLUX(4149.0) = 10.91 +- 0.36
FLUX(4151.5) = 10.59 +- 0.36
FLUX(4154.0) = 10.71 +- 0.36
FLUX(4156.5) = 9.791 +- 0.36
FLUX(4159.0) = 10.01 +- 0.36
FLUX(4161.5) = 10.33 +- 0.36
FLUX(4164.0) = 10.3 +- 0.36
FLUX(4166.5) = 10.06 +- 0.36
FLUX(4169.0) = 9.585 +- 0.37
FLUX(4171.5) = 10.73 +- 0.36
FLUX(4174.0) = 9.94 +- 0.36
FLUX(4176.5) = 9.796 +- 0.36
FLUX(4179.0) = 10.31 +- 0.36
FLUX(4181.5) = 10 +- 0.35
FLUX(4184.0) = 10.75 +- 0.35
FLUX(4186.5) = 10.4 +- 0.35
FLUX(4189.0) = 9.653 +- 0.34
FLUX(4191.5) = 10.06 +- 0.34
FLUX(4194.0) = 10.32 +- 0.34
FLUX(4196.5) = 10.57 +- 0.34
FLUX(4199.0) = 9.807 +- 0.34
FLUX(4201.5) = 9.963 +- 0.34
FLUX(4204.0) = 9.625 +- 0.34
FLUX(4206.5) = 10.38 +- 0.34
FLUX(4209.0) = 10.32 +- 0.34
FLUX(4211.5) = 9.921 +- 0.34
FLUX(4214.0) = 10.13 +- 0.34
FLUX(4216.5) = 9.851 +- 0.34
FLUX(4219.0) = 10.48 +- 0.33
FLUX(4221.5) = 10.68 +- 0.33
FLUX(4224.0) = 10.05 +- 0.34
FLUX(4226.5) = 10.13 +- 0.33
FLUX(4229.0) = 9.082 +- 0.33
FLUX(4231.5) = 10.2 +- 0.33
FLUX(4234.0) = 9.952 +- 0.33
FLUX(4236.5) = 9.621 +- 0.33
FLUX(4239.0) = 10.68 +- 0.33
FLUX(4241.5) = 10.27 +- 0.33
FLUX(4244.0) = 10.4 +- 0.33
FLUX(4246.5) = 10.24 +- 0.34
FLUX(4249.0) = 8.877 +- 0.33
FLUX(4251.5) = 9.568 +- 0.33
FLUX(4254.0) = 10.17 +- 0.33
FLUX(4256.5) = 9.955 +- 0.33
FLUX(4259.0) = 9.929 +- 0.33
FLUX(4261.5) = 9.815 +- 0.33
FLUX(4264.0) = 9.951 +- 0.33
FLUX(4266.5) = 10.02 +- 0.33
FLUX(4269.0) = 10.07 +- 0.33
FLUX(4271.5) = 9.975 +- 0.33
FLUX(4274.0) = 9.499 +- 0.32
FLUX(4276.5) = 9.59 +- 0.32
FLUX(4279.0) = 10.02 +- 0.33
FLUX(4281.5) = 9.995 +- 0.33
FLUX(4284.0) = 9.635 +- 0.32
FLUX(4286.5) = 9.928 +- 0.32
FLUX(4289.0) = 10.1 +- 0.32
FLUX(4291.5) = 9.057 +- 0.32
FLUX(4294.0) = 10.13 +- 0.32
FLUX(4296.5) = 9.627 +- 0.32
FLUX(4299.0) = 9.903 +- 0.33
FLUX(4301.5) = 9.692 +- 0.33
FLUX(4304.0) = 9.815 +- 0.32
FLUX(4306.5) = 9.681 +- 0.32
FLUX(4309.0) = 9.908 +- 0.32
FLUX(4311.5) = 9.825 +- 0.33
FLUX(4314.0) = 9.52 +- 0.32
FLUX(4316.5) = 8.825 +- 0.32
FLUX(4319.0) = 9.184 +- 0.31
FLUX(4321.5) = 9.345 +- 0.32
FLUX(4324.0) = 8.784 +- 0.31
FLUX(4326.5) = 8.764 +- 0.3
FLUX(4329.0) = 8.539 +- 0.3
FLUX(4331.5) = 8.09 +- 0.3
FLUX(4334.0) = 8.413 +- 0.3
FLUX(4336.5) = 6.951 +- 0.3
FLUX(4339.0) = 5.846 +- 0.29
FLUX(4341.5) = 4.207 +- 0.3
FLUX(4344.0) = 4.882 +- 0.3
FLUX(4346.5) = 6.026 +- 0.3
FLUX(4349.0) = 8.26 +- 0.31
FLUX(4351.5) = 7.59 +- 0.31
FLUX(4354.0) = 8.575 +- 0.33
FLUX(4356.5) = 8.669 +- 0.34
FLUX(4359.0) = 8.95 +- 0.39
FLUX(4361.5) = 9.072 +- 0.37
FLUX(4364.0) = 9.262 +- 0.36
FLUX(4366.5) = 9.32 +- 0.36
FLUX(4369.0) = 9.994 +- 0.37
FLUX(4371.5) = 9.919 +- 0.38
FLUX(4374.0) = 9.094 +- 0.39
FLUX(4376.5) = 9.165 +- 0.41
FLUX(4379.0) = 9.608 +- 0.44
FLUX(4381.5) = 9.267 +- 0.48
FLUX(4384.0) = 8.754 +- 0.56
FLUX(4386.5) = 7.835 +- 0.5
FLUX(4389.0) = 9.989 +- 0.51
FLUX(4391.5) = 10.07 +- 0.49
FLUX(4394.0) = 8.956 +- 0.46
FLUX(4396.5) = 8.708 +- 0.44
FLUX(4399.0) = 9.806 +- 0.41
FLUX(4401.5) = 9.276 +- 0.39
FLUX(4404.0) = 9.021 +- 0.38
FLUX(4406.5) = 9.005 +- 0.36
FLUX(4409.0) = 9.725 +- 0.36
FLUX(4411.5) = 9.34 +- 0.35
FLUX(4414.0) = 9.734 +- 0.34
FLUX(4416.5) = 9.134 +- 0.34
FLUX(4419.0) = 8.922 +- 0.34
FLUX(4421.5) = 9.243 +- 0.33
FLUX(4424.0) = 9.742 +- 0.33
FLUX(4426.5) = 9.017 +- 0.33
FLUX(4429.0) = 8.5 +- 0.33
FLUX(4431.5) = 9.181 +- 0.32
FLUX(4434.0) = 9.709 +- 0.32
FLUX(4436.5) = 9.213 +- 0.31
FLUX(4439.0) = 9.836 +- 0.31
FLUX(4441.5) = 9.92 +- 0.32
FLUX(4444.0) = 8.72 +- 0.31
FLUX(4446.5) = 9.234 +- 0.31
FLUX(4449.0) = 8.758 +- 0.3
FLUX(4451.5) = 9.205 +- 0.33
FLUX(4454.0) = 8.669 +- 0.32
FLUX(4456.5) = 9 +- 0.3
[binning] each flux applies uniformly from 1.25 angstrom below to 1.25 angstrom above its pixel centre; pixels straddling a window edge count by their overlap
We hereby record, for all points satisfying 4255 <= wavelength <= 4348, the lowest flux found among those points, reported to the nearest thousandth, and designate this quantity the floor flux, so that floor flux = 4.207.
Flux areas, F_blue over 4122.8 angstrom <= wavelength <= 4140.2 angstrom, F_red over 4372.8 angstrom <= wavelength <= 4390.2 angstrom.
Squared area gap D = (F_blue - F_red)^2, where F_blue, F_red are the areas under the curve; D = 308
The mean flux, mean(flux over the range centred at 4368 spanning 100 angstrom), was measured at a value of 8.6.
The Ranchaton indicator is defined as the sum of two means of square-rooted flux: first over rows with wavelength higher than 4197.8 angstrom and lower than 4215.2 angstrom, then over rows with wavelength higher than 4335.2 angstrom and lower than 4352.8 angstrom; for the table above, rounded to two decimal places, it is 5.65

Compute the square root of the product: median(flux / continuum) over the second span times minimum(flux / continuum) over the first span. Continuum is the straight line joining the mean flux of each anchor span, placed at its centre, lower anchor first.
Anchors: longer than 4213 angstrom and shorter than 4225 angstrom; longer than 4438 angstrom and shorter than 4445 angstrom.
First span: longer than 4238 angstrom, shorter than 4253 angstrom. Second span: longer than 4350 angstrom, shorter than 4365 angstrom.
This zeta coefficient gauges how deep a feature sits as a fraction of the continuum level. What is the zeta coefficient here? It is 0.888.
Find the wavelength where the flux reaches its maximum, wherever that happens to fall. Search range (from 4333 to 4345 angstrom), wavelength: 4334.0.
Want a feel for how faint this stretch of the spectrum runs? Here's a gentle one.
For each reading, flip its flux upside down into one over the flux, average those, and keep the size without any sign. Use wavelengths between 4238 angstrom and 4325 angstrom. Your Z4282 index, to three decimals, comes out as 0.103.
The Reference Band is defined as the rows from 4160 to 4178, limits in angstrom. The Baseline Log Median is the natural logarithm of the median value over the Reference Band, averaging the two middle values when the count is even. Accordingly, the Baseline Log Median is 2.31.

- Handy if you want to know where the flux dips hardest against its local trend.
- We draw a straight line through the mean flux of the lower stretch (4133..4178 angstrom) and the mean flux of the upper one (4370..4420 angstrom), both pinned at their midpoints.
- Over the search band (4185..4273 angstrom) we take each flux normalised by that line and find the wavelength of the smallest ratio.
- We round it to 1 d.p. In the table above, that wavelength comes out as 4249.0 angstrom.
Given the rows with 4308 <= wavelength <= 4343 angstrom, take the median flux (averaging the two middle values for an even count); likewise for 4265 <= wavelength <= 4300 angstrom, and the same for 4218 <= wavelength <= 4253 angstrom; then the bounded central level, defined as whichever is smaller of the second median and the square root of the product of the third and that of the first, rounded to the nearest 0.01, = 9.44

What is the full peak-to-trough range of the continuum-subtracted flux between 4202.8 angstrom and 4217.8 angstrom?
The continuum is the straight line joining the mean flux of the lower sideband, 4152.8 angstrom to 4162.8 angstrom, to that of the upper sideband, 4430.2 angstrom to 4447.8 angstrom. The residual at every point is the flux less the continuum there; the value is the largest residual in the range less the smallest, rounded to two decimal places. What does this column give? 0.76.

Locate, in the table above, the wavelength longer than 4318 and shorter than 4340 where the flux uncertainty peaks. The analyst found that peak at 4321.5 angstrom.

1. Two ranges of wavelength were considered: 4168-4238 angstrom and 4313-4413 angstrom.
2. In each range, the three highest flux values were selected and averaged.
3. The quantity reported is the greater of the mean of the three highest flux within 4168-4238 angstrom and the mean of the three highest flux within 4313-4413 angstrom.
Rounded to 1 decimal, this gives 10.7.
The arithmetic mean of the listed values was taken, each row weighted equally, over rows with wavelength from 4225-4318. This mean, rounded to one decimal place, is 9.8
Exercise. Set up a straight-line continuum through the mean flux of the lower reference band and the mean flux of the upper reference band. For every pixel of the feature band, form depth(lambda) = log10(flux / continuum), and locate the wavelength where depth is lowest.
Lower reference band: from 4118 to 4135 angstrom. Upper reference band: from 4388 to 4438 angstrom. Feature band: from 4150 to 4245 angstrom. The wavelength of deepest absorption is 4229.0 angstrom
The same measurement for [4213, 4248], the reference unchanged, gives 4229.0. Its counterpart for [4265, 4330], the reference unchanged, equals 4329.0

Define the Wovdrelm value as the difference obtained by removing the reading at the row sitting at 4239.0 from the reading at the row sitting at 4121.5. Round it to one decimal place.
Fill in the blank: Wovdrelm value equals -1.0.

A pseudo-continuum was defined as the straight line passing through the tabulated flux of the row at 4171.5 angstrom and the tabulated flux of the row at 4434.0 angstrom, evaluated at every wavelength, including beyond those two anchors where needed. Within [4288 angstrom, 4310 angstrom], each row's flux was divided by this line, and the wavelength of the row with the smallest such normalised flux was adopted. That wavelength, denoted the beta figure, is 4291.5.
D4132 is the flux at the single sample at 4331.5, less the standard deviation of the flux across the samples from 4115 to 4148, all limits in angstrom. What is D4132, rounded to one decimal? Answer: 7.8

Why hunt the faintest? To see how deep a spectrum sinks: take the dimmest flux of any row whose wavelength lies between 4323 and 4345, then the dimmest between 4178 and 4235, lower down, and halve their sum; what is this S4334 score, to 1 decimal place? 6.6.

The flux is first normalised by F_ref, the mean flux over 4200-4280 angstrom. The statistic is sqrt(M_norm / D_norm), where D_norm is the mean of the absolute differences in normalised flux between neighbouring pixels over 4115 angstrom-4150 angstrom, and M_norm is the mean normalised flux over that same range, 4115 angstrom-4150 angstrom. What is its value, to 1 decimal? 5.5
